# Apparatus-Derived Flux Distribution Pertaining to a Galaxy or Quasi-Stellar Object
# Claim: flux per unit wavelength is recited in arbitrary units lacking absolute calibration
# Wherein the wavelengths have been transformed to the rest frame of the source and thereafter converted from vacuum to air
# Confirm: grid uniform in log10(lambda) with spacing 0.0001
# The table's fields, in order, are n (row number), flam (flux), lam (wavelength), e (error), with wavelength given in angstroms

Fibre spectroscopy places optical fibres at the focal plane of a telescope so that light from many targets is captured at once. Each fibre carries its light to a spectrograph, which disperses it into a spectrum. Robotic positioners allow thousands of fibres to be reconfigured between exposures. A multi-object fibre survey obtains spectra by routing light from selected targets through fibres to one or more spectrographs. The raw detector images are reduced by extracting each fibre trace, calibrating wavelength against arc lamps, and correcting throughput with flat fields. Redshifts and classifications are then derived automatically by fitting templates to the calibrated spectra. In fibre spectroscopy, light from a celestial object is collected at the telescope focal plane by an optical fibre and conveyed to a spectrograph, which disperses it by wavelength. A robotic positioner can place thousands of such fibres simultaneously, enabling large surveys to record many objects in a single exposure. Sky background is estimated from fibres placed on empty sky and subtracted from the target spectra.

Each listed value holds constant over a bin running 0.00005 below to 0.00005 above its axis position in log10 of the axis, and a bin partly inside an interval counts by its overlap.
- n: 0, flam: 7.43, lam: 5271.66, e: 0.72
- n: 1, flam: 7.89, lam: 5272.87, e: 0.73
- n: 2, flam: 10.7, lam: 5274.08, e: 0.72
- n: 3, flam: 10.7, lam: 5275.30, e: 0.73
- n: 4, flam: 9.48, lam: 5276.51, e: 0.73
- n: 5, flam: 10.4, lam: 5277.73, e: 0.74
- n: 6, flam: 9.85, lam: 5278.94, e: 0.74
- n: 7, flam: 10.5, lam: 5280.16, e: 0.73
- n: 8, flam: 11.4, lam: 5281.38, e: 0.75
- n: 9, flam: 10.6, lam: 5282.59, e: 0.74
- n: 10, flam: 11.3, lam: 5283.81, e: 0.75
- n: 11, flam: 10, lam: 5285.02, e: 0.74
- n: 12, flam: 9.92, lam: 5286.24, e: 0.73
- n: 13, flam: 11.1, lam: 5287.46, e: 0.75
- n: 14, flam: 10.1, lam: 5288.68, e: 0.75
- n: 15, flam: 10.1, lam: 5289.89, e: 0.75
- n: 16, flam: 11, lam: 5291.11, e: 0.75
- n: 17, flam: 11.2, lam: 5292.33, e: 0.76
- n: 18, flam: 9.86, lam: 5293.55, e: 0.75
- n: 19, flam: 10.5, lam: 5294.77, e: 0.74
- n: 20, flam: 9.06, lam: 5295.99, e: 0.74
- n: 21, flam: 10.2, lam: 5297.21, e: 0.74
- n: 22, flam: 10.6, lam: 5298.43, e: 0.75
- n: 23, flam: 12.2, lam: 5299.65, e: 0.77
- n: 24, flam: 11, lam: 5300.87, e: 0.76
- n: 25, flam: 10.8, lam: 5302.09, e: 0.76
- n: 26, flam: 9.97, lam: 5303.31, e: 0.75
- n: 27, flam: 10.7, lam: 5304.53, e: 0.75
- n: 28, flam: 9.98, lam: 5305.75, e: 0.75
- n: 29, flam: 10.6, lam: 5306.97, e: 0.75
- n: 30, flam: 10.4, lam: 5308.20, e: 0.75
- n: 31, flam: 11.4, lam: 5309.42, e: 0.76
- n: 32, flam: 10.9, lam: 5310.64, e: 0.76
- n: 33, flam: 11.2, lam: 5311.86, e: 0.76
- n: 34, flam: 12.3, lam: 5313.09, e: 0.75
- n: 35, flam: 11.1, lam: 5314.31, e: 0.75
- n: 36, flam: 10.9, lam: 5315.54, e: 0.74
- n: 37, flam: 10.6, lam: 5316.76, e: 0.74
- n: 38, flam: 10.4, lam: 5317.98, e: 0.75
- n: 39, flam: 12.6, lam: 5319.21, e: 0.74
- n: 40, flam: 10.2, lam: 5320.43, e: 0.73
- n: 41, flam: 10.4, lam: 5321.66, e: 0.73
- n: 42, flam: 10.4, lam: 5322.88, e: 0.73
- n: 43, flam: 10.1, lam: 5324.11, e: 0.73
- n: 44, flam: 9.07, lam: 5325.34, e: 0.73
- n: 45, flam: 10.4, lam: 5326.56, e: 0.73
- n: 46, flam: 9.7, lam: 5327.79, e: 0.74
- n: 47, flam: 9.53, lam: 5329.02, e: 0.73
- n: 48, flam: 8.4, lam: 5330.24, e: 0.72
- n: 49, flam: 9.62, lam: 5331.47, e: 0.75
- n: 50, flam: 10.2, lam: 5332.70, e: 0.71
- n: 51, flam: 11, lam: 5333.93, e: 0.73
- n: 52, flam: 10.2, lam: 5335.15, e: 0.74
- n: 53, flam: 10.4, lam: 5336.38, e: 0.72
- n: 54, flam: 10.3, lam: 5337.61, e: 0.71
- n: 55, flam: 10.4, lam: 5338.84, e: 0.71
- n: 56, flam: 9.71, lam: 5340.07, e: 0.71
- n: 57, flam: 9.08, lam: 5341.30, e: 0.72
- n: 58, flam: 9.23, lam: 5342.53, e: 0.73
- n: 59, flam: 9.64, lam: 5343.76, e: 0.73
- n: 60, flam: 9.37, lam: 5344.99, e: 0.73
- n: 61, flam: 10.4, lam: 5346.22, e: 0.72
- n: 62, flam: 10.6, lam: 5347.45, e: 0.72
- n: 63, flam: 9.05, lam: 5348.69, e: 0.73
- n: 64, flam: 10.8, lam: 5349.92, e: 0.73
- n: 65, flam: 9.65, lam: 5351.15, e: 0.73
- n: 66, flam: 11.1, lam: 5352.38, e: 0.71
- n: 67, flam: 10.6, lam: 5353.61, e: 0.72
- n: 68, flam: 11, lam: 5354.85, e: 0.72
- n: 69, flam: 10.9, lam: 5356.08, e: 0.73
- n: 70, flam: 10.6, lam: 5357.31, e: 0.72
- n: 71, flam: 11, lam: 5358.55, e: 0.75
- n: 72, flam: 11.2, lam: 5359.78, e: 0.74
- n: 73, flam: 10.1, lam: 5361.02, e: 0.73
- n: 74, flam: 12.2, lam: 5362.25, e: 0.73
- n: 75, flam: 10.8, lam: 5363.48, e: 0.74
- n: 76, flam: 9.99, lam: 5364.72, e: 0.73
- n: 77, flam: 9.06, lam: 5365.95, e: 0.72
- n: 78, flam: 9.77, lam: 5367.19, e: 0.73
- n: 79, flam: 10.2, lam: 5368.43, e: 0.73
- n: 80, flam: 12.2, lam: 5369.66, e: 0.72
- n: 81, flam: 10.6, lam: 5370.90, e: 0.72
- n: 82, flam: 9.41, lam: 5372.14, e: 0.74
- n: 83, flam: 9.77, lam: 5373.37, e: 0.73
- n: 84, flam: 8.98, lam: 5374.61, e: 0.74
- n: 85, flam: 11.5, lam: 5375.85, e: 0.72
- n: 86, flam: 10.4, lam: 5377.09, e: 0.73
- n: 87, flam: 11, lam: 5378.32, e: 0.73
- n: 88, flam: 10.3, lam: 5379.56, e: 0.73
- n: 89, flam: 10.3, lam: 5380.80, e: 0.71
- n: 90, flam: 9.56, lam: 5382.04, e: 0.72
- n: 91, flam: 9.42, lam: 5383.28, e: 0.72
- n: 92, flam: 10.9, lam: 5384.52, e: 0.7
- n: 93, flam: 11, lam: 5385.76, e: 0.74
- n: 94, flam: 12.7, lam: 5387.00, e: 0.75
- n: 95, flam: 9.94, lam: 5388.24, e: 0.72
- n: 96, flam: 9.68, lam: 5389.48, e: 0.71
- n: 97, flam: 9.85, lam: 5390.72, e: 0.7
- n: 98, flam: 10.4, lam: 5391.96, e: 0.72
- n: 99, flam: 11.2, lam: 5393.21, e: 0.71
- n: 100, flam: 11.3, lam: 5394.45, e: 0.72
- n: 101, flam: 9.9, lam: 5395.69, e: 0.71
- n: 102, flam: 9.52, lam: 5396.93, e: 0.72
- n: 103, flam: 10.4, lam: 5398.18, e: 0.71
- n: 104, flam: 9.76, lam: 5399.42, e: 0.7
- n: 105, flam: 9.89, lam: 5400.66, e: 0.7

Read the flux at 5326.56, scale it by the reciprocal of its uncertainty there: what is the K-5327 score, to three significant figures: 14.2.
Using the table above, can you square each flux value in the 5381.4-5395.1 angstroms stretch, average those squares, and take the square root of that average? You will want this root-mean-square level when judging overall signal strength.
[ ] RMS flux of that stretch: 10.58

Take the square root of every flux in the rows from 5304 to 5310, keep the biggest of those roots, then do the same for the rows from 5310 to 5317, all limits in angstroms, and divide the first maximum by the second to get 0.96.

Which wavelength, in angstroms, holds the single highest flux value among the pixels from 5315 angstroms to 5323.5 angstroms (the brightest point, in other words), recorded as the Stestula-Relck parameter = 5319.21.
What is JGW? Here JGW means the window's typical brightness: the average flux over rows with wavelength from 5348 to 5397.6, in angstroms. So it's 10.4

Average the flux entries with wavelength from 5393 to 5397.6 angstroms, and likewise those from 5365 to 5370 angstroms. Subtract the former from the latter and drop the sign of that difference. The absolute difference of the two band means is 0.2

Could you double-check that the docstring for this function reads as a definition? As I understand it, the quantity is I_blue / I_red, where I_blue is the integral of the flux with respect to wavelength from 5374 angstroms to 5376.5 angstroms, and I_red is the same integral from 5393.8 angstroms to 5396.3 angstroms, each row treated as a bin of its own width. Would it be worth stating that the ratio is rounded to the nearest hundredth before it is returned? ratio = 0.96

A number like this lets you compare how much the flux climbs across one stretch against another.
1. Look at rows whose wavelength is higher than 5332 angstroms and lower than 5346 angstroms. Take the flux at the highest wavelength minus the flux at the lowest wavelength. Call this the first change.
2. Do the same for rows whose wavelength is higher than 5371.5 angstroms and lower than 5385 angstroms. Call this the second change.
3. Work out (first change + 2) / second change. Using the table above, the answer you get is 0.8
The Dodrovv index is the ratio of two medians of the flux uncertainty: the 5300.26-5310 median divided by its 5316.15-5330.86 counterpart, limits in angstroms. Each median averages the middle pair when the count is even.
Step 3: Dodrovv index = 1.027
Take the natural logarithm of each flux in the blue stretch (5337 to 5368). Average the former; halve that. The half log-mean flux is 1.16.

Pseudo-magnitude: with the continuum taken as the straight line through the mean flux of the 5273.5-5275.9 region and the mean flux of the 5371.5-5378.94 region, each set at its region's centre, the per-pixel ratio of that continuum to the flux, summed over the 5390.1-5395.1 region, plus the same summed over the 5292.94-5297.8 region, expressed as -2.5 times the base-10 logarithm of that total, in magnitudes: -2.27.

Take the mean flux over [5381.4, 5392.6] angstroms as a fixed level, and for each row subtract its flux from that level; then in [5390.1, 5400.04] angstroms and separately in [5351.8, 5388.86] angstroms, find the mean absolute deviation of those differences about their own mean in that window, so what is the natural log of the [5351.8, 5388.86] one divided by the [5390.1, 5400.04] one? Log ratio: 0.27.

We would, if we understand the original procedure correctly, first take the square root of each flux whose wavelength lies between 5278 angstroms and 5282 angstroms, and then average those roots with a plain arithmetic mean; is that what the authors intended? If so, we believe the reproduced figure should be 3.25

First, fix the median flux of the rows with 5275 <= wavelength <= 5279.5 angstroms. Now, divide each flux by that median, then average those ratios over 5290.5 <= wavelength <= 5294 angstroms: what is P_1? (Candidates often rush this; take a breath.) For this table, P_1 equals 1.06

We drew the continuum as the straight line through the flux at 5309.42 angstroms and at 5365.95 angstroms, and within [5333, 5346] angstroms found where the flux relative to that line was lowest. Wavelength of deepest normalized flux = 5341.30 angstroms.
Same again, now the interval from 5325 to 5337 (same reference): 5330.24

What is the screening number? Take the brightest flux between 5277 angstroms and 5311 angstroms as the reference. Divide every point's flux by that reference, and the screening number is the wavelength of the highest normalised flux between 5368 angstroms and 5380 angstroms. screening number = 5369.66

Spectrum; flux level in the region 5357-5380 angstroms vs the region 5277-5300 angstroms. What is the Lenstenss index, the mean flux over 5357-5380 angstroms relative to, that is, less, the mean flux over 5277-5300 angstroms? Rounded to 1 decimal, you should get 0.0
